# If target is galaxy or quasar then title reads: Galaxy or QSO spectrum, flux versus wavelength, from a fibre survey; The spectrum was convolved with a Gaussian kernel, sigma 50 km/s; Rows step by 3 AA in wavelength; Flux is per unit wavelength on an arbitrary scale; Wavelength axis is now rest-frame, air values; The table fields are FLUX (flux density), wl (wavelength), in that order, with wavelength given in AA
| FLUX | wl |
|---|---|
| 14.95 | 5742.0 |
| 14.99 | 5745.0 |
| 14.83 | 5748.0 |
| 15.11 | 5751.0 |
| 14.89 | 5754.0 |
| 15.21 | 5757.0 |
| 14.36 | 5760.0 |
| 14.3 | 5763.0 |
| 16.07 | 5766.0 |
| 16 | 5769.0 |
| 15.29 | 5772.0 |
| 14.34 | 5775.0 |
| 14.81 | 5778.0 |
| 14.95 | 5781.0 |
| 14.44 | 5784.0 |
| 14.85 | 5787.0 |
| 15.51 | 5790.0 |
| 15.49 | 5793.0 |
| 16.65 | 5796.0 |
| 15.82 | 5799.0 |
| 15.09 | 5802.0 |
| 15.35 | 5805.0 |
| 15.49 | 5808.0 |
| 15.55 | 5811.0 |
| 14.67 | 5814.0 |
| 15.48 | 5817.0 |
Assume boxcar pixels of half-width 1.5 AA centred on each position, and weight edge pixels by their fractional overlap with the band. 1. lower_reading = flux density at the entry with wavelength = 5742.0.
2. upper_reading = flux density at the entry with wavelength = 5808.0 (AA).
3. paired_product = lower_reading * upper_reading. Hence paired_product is 232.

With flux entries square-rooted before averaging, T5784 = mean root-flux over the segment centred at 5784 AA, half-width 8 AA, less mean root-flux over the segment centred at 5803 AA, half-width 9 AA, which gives -0.10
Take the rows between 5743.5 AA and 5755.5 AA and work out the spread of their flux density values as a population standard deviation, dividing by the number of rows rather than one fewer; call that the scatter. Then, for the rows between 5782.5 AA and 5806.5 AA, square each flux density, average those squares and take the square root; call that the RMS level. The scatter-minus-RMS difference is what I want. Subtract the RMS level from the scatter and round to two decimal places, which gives -15.31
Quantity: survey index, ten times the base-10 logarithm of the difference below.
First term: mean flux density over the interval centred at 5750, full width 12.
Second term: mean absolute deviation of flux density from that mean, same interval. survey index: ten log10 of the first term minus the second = 11.7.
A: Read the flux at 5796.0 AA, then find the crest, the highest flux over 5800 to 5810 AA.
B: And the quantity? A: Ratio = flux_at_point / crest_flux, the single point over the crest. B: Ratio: 1.07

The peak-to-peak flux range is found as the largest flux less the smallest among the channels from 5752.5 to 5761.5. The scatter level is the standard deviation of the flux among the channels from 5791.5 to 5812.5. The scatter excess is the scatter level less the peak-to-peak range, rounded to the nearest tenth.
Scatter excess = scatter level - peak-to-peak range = -0.4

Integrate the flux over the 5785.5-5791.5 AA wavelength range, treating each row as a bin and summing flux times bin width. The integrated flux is 91.1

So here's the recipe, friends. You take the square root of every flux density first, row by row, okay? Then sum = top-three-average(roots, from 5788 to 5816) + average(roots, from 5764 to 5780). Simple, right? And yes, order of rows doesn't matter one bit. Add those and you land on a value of 7.91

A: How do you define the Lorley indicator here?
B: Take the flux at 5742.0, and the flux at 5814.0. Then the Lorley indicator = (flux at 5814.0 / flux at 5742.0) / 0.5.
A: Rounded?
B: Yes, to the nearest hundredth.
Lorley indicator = 1.96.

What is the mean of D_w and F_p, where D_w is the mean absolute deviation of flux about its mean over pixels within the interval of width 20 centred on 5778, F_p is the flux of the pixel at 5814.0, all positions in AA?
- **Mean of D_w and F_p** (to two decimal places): 7.53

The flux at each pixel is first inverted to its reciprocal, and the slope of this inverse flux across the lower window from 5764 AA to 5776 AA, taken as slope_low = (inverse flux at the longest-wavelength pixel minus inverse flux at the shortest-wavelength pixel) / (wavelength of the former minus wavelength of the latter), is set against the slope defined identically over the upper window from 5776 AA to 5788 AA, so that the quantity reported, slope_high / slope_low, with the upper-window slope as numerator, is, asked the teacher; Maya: 0.0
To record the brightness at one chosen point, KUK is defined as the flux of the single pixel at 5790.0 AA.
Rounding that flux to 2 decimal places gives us 15.51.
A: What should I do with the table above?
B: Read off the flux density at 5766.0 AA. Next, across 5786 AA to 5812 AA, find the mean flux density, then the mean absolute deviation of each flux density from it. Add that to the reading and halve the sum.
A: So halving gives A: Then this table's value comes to 8.19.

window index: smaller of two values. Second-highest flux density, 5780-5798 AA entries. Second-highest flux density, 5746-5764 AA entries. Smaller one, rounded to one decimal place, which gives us 15.1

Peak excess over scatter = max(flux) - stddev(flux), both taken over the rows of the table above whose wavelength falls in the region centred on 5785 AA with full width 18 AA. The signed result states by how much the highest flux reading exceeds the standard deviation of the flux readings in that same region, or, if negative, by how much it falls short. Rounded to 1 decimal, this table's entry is 15.1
